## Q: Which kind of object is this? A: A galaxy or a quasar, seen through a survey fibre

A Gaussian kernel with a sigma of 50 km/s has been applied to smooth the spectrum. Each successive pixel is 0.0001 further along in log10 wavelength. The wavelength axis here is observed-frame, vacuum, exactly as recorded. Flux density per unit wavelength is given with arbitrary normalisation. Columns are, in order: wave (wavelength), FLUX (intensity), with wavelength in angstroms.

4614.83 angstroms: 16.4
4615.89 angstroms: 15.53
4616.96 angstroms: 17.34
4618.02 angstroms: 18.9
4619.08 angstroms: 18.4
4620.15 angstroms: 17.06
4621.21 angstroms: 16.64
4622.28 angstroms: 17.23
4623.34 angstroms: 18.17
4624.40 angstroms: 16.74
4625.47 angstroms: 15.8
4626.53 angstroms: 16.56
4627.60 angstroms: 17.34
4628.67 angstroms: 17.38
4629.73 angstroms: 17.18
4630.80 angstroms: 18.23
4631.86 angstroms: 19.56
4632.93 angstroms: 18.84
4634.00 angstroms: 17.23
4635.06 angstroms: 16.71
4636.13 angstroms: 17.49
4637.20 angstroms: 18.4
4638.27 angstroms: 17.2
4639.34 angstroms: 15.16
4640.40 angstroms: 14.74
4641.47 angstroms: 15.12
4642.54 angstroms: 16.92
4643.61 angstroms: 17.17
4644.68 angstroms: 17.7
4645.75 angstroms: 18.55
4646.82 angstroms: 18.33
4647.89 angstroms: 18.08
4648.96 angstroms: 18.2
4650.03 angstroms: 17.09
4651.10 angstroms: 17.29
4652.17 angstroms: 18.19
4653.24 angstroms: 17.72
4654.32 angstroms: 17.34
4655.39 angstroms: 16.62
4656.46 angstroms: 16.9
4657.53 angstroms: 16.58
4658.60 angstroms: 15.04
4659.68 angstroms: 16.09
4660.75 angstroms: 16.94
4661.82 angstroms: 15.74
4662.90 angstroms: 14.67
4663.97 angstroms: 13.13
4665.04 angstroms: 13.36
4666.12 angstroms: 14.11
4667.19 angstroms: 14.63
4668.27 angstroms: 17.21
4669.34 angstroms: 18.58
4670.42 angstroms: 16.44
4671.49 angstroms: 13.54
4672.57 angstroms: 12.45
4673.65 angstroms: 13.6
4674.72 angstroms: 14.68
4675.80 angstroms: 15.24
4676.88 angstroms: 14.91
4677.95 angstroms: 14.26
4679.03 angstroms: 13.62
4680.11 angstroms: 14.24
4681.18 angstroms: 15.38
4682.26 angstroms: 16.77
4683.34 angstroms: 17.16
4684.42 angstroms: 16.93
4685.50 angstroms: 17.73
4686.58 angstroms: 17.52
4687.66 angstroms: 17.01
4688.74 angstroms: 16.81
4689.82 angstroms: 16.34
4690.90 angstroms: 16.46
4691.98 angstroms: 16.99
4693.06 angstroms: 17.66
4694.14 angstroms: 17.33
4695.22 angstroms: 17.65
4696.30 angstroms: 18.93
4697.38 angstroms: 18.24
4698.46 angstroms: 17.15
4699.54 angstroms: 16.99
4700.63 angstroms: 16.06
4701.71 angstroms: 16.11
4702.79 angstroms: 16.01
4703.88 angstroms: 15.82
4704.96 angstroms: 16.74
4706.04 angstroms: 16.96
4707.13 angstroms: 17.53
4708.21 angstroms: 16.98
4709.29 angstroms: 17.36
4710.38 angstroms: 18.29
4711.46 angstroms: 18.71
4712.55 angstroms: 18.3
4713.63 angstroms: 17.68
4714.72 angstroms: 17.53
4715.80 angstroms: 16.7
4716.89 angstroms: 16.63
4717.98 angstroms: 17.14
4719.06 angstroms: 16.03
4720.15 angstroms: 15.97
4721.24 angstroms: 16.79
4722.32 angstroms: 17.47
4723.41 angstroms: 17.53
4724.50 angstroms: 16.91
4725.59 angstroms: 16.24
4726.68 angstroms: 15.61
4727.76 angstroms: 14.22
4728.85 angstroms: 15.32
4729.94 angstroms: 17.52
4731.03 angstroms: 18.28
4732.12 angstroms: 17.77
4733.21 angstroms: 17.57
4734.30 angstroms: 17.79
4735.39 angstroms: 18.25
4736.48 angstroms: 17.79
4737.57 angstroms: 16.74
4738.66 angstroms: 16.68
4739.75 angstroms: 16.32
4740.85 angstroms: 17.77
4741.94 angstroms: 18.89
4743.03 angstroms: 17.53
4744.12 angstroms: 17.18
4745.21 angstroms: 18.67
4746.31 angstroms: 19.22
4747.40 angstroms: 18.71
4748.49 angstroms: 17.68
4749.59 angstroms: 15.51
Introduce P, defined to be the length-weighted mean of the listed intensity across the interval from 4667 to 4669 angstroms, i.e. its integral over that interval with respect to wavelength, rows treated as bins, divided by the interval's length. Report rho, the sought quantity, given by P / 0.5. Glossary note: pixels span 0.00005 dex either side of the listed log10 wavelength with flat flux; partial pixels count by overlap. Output 32.8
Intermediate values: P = 16.4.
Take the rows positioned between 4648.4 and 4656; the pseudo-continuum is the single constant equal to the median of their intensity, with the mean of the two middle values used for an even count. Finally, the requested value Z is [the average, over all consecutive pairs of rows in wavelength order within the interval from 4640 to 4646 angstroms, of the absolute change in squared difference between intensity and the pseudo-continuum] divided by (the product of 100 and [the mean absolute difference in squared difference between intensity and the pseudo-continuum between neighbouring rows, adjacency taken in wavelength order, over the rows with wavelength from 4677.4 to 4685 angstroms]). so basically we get 0.0054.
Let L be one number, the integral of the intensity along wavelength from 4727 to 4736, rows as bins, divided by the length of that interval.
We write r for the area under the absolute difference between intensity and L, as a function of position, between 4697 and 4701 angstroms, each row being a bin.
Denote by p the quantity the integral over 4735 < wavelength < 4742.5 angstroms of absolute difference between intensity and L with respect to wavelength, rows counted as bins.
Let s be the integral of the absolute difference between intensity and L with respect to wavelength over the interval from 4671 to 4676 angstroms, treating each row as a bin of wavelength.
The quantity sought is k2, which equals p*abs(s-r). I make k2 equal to 88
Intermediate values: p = 6.3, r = 2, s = 16.3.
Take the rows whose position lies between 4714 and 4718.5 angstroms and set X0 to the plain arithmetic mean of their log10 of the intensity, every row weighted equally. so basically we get 1.23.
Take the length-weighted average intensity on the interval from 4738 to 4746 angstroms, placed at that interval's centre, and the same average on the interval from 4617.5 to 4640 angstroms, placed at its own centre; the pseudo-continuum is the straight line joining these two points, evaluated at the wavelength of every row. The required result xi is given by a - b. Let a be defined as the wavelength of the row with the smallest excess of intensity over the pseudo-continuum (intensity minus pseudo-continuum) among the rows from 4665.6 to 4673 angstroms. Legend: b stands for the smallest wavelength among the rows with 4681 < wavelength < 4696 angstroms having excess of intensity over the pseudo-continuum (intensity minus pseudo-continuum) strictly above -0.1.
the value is -12.9 angstroms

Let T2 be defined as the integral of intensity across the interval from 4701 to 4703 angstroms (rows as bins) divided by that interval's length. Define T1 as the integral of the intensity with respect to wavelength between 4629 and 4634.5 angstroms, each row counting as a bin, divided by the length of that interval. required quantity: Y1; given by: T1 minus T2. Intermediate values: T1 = 18.2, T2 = 16.1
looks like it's 2.1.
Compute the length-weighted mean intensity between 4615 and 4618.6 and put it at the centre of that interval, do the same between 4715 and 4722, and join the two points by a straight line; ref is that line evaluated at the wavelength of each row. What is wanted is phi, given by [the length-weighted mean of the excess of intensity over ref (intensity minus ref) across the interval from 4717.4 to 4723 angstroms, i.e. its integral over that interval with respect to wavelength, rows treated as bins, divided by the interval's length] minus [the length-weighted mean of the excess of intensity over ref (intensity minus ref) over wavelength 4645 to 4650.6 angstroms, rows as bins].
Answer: -0.9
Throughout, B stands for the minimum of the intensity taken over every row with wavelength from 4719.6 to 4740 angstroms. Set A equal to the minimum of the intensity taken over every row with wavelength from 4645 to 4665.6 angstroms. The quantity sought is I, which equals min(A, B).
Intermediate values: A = 13.13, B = 14.22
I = 13.1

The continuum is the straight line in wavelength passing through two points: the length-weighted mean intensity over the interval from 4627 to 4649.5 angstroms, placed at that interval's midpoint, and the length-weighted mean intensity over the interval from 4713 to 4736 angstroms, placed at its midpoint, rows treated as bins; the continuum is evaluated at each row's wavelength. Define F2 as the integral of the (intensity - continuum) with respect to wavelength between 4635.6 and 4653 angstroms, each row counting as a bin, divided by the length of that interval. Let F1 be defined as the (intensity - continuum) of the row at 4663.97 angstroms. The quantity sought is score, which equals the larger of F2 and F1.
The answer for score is -0.13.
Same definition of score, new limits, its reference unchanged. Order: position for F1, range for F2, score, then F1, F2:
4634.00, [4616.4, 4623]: 0.10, 0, 0.1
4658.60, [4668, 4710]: -0.77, -2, -0.8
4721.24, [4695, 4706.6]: -0.10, 0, -0.1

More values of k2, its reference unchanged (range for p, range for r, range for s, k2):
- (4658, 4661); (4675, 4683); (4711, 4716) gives 42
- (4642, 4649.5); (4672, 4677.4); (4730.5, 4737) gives 63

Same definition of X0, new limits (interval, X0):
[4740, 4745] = 1.25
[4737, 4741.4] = 1.23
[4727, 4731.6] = 1.21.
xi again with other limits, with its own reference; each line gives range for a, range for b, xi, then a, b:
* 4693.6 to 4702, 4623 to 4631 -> 77.3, 4700.63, 4623.34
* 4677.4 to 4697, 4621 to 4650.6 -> 55.7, 4679.03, 4623.34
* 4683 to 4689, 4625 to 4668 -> 61.1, 4688.74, 4627.60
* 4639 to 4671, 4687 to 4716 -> -29.1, 4663.97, 4693.06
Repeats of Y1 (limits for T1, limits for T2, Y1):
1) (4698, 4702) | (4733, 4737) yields -1.3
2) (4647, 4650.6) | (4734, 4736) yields -0.2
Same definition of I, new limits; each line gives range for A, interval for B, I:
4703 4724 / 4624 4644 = 14.7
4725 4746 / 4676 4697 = 13.6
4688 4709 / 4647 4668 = 13.1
